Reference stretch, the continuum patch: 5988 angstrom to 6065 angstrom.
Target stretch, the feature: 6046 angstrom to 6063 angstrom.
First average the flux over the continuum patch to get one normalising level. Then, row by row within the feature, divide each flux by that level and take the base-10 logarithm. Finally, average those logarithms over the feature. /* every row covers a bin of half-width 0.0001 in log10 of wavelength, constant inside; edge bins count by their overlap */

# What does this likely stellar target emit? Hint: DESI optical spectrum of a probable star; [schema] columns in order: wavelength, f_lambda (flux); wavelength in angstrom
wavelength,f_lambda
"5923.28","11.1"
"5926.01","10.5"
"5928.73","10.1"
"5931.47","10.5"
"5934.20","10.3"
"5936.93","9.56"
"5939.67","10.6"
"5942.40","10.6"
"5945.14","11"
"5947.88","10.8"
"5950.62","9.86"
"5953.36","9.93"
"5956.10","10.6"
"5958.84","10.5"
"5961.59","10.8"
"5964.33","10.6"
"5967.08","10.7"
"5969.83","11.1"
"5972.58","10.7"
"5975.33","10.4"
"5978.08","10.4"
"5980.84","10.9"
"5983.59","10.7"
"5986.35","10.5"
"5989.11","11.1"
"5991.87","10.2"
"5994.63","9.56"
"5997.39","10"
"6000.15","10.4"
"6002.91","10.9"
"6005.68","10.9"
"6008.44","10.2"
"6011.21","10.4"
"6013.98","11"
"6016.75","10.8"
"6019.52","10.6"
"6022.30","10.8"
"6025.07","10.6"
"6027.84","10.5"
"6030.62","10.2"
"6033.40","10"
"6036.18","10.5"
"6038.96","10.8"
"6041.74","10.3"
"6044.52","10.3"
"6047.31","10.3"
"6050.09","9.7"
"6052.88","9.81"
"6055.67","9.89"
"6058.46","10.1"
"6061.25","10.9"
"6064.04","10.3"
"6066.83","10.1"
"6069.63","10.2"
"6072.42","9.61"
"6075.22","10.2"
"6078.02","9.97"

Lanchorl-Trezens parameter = -0.012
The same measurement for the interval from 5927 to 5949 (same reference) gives 0.001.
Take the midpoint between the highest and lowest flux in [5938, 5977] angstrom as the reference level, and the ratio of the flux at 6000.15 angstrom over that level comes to 0.99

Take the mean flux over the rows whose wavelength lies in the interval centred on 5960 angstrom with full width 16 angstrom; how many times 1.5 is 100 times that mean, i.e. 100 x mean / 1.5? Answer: 701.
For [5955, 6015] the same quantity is 705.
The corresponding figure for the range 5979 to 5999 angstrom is 695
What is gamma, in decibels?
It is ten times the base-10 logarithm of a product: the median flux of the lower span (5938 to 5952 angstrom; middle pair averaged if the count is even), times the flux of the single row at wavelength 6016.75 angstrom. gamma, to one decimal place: 20.6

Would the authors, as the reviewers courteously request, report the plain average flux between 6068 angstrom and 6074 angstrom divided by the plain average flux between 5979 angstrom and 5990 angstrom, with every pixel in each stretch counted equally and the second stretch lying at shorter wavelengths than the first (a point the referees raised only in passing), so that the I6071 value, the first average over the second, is 0.92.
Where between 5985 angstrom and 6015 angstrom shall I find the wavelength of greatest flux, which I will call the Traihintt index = 5989.11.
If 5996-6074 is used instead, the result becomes 6013.98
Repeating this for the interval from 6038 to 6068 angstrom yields 6061.25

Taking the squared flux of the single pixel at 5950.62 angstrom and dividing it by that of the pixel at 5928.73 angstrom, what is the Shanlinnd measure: 0.95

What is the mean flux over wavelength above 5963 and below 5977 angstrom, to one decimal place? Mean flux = 10.7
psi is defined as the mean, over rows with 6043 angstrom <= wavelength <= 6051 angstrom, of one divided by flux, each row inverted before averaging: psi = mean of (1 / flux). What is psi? 0.099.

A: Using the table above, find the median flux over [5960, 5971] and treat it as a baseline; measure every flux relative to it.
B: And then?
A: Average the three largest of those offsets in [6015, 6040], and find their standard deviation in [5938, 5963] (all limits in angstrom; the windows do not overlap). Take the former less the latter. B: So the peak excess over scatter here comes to -0.3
